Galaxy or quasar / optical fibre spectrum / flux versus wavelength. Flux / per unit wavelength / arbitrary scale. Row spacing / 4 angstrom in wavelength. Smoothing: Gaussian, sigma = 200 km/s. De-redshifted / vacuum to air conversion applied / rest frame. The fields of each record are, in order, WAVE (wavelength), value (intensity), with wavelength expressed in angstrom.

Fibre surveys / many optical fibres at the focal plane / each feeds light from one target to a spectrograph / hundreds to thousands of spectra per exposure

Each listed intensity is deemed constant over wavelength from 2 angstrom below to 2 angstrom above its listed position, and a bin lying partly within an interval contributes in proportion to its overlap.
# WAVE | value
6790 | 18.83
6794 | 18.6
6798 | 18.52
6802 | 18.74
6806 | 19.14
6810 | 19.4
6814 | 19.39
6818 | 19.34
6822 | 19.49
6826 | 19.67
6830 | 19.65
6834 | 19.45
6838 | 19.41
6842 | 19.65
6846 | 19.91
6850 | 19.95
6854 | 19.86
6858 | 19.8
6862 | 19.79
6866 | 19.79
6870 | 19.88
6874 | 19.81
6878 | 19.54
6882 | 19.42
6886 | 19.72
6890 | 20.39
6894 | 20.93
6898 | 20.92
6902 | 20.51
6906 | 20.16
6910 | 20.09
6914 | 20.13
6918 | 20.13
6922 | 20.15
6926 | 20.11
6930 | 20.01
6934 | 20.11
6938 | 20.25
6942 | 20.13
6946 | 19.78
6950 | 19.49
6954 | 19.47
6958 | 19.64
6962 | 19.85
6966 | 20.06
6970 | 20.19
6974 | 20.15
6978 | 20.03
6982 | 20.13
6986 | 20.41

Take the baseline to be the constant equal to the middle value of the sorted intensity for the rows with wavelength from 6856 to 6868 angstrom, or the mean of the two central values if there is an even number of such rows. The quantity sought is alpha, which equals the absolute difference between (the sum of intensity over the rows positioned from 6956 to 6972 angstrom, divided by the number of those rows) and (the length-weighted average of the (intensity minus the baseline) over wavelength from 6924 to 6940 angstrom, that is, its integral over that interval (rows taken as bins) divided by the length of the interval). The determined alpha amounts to 19.6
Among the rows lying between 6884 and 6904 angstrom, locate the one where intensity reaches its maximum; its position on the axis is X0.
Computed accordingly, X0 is 6894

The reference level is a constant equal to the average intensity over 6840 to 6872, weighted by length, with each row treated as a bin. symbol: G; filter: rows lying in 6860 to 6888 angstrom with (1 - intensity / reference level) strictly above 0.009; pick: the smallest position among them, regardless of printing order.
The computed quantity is 6878 angstrom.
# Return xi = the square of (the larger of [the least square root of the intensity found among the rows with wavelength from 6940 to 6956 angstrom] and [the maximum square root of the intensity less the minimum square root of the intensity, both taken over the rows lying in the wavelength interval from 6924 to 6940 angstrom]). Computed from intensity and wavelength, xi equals 19.47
